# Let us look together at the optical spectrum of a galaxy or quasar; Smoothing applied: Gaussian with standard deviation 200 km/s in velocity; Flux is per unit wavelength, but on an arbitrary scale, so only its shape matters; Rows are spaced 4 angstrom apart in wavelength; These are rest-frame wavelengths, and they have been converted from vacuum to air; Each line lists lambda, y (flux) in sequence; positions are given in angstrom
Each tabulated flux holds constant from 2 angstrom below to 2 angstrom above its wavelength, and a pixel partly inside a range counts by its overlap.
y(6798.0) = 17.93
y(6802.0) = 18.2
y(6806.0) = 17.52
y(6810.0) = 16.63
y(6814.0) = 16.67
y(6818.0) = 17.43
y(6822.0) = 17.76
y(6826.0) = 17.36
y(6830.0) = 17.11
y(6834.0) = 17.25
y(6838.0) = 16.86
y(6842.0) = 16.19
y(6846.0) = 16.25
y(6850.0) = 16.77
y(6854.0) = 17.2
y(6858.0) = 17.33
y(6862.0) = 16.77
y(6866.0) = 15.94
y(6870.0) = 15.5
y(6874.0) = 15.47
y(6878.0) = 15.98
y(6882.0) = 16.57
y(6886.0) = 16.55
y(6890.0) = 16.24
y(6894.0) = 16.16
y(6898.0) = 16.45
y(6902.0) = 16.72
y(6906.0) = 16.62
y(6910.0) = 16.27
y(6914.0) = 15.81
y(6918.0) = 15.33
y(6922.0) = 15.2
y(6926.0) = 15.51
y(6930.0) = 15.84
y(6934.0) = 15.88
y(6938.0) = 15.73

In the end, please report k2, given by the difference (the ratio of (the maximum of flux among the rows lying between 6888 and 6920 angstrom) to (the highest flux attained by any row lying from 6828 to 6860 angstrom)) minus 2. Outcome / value -1.04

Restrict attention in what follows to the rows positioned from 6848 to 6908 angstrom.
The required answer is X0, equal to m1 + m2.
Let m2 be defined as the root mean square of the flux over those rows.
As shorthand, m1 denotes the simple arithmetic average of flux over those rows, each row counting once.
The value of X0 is 32.8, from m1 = 16.4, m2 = 16.4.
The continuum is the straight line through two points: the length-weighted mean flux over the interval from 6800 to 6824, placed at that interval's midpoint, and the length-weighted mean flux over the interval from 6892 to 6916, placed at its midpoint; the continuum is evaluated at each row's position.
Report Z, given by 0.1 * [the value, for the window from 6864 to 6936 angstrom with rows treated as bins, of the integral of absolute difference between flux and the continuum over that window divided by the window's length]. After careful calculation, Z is 0.046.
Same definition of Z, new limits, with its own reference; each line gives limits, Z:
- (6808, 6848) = 0.042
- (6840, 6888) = 0.054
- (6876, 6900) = 0.021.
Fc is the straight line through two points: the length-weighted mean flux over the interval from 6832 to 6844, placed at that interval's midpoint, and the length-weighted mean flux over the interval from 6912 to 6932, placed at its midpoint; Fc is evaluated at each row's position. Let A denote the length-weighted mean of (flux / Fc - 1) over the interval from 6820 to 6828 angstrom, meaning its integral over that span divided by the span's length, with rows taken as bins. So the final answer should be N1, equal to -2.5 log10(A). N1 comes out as 3.65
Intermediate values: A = 0.035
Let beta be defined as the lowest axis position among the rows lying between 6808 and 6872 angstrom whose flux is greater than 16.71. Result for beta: 6818.0 angstrom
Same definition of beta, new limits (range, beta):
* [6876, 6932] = 6902.0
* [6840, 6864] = 6850.0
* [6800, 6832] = 6802.0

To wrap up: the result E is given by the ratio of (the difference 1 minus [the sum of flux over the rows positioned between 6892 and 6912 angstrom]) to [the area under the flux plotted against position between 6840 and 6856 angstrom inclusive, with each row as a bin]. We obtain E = -0.306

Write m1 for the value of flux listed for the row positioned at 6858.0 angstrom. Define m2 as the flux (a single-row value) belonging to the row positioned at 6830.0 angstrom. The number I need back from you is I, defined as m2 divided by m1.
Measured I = 0.99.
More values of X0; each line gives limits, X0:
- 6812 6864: 34.0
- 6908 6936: 31.4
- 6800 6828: 34.7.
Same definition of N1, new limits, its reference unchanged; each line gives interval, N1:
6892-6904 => 3.64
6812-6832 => 4.51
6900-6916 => 3.53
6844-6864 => 4.24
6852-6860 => 3.34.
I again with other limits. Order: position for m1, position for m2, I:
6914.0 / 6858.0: 1.10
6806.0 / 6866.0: 0.91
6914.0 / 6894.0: 1.02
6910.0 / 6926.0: 0.95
